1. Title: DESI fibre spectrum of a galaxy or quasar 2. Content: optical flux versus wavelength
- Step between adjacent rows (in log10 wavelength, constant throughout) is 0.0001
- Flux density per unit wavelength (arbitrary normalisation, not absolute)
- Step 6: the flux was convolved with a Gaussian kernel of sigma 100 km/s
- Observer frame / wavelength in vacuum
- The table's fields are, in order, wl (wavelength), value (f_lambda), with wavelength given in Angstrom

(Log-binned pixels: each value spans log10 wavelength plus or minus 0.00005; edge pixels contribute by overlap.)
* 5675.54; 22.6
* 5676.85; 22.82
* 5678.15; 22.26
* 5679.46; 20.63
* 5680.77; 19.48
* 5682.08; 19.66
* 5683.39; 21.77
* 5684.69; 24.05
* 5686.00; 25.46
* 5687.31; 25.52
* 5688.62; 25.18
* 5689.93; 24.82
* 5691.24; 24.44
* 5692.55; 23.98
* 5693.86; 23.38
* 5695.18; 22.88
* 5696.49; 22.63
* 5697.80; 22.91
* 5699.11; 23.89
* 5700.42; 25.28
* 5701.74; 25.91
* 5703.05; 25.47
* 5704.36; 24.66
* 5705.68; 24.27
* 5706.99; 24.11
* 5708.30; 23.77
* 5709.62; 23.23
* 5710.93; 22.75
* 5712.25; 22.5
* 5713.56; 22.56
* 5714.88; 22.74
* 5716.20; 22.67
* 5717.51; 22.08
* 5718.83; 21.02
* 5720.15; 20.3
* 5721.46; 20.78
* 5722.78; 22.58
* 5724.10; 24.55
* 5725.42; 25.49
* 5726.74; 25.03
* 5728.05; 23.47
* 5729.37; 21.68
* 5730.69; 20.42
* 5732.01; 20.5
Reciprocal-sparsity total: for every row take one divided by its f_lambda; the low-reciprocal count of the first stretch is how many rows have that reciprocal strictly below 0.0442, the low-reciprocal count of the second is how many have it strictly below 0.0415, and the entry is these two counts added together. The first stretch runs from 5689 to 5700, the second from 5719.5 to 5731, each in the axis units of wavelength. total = 11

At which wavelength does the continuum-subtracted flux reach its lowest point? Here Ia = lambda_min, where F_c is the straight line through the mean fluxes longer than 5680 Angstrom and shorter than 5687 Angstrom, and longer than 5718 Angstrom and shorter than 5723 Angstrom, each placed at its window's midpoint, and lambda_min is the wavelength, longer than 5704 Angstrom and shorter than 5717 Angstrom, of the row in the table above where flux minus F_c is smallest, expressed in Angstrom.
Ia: 5712.25 Angstrom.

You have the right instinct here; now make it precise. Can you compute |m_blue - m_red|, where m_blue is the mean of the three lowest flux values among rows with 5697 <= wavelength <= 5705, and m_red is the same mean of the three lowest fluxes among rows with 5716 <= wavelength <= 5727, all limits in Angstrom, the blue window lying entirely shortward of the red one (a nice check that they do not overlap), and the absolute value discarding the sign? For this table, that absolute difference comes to 3.1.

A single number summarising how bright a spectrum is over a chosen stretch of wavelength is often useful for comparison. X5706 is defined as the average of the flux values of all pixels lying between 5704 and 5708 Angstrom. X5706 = 24.3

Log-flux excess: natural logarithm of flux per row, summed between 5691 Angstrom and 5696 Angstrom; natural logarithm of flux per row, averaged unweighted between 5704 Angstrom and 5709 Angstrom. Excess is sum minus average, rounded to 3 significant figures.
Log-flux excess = 9.47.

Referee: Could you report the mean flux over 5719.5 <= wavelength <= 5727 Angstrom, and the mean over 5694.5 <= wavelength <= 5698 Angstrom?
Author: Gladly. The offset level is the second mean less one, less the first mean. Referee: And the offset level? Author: -1.3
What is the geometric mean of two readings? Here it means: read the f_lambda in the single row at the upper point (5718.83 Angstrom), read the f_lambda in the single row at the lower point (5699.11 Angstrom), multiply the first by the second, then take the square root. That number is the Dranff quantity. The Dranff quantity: 22.4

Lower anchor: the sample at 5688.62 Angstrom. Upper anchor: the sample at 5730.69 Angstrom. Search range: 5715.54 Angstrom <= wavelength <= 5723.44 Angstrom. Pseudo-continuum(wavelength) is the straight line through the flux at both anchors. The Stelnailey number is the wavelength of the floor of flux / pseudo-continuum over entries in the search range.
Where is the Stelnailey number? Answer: 5720.15 Angstrom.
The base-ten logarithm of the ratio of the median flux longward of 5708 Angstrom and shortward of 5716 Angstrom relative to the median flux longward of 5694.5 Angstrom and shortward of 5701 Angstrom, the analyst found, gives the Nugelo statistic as -0.0031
